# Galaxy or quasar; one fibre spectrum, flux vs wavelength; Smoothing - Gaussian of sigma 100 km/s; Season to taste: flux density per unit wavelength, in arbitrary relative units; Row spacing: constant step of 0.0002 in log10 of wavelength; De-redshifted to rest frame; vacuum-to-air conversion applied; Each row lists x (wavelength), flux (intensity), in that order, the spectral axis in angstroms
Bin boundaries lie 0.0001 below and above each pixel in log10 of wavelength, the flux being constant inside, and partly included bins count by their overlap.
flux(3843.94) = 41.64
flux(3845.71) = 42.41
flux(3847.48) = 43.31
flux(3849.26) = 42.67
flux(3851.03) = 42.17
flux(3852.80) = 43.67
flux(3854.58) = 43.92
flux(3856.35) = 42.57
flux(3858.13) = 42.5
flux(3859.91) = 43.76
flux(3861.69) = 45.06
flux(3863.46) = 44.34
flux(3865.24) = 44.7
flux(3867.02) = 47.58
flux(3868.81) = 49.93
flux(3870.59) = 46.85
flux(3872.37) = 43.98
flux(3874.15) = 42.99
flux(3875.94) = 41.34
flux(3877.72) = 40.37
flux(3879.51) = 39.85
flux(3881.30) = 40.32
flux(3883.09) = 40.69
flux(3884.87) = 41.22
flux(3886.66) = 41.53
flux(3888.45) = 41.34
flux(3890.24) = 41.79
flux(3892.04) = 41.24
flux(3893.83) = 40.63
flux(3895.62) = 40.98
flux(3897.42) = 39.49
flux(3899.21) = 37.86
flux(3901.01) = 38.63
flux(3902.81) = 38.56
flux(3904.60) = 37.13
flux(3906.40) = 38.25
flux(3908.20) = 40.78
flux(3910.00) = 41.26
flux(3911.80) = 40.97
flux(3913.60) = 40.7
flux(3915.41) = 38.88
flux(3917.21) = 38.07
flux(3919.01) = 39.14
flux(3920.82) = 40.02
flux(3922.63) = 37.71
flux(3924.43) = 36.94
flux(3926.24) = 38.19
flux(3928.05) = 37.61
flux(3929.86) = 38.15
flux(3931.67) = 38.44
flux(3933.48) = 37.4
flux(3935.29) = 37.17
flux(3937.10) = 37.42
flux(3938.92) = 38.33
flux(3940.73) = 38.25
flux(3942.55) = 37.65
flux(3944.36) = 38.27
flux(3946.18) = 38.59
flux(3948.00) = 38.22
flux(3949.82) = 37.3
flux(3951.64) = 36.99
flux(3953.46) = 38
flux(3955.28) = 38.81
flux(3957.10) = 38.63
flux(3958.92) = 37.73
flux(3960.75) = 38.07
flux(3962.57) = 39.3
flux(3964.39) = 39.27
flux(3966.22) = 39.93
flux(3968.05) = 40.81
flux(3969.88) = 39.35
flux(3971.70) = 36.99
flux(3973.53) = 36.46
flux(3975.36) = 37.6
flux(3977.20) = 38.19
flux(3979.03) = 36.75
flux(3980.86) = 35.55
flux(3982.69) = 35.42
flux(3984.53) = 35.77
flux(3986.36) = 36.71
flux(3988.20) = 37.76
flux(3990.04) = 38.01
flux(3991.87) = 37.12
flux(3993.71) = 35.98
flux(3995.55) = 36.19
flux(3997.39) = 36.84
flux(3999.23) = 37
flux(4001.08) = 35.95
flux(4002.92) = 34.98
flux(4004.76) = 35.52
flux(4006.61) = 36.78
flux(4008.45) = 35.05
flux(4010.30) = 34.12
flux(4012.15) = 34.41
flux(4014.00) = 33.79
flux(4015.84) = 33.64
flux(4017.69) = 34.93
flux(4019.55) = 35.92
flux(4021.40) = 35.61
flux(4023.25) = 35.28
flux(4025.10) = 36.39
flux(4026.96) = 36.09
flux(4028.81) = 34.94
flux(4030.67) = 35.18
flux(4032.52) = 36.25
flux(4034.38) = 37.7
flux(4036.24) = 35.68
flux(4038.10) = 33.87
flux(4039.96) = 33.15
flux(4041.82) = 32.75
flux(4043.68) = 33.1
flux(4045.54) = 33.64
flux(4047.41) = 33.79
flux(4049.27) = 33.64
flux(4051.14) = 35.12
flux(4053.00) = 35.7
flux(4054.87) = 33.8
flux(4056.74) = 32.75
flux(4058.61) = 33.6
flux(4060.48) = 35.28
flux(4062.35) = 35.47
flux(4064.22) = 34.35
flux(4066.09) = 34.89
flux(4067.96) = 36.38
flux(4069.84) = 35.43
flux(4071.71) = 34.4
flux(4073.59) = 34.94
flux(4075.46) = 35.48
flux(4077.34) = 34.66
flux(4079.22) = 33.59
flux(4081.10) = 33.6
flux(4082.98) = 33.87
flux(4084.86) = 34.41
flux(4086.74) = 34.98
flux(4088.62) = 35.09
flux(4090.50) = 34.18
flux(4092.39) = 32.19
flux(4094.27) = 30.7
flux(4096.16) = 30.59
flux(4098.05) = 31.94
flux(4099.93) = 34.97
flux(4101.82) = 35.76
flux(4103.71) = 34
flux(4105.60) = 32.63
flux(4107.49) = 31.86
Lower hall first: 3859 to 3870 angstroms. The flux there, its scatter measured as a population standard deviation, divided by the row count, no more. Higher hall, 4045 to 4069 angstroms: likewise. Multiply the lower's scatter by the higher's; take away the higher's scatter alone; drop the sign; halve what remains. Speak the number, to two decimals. 0.59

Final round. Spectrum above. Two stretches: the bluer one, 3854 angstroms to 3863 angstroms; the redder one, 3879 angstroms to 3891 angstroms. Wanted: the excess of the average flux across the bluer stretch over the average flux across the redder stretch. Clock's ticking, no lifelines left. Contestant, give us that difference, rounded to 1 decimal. 2.6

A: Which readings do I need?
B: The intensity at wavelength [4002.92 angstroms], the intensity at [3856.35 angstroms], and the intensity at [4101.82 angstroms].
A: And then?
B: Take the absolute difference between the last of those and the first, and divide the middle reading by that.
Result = 55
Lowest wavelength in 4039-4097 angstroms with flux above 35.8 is 4067.96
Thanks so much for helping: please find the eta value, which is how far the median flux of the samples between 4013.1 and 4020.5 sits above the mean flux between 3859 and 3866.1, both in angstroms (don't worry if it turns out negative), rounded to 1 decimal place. -10.1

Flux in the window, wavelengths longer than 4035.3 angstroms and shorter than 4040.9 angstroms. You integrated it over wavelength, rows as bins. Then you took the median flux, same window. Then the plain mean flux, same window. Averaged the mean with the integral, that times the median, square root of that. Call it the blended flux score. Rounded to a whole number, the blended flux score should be 62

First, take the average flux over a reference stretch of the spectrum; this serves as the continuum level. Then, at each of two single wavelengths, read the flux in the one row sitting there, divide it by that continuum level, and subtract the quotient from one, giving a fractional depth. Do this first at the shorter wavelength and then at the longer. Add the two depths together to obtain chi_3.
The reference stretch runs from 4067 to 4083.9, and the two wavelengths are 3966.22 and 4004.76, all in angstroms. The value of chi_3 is -0.174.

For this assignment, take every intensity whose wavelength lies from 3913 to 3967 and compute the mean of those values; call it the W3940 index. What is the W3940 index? 38.3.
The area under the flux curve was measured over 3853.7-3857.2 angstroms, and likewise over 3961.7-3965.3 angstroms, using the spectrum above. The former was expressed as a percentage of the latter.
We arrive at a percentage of 107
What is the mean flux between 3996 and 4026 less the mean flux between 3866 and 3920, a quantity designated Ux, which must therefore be -5.7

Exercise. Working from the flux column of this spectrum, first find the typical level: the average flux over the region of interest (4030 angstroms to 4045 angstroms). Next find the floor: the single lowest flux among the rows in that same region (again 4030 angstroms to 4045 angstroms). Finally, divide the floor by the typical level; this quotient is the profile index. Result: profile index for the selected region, 0.944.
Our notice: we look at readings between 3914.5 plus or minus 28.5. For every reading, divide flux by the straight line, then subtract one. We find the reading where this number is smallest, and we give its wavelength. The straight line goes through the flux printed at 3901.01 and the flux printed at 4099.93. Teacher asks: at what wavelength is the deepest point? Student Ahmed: 3904.60 angstroms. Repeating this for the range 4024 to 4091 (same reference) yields 4041.82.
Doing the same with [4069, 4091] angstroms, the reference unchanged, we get 4079.22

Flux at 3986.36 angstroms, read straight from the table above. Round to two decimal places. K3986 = 36.71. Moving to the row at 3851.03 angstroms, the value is 42.17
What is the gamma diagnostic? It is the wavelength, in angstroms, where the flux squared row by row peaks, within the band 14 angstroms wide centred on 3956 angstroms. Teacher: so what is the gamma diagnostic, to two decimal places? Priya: 3962.57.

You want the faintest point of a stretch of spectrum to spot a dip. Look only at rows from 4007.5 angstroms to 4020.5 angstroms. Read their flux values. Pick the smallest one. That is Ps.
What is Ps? 33.64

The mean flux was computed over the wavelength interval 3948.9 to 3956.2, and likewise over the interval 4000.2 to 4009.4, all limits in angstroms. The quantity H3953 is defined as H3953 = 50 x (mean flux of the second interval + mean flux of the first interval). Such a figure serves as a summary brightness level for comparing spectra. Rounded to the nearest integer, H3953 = 3672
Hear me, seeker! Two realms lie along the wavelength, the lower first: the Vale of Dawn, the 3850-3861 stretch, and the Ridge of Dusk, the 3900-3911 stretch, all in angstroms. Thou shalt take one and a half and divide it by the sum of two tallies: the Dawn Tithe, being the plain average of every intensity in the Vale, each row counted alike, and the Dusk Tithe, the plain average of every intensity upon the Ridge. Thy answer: 0.0182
